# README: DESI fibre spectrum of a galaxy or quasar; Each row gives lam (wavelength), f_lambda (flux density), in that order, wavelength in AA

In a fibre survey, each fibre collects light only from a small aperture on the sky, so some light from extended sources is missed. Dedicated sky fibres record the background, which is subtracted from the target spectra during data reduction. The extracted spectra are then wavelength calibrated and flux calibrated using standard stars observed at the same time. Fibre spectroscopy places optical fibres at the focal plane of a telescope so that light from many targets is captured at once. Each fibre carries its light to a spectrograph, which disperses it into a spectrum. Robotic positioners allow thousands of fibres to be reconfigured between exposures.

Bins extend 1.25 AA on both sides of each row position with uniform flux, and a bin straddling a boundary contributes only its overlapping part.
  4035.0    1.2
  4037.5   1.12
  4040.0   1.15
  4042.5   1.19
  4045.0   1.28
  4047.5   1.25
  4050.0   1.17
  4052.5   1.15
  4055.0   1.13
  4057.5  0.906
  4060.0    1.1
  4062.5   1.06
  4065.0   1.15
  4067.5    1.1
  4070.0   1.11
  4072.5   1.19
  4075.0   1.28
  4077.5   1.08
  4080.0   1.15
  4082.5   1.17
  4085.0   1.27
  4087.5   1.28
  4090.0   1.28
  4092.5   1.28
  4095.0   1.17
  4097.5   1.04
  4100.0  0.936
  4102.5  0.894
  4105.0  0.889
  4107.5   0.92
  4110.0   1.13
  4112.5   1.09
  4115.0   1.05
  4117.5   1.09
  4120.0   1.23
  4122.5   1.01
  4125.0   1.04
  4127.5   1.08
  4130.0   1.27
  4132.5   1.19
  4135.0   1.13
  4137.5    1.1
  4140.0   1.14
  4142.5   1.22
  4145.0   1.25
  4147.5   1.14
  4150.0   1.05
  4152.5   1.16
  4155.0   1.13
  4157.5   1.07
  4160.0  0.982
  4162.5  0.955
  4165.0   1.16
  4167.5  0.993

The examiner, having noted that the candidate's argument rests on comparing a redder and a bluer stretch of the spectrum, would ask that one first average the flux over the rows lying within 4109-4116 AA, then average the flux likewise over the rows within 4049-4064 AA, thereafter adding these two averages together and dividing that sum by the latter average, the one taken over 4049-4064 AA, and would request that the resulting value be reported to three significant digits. 2.00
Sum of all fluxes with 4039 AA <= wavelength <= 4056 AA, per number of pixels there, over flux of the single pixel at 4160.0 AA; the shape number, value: 1.21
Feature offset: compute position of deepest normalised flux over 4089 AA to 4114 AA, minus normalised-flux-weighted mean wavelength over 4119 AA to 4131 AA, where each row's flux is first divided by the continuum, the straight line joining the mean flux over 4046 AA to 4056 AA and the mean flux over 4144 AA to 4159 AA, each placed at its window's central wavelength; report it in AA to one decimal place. -20.1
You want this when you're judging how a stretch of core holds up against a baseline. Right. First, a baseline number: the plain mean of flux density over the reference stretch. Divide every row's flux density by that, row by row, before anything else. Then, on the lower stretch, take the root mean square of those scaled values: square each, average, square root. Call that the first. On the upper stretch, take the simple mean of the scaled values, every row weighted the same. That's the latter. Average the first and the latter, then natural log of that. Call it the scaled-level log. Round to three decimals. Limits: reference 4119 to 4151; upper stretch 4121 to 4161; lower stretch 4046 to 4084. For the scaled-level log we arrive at -0.011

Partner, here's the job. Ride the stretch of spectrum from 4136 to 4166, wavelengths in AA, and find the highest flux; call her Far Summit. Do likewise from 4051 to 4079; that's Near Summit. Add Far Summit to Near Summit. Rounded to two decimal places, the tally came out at 2.53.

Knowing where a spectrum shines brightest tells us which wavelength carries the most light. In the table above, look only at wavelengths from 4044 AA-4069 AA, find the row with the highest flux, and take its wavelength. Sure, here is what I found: 4045.0 AA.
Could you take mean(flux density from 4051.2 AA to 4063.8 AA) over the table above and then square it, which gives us 1.1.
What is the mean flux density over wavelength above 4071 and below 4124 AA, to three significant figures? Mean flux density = 1.12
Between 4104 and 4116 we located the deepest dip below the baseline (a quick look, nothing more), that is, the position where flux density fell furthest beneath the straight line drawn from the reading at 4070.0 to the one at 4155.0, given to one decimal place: 4105.0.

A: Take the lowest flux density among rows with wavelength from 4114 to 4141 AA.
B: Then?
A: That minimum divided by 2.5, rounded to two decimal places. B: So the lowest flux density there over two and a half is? 0.40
